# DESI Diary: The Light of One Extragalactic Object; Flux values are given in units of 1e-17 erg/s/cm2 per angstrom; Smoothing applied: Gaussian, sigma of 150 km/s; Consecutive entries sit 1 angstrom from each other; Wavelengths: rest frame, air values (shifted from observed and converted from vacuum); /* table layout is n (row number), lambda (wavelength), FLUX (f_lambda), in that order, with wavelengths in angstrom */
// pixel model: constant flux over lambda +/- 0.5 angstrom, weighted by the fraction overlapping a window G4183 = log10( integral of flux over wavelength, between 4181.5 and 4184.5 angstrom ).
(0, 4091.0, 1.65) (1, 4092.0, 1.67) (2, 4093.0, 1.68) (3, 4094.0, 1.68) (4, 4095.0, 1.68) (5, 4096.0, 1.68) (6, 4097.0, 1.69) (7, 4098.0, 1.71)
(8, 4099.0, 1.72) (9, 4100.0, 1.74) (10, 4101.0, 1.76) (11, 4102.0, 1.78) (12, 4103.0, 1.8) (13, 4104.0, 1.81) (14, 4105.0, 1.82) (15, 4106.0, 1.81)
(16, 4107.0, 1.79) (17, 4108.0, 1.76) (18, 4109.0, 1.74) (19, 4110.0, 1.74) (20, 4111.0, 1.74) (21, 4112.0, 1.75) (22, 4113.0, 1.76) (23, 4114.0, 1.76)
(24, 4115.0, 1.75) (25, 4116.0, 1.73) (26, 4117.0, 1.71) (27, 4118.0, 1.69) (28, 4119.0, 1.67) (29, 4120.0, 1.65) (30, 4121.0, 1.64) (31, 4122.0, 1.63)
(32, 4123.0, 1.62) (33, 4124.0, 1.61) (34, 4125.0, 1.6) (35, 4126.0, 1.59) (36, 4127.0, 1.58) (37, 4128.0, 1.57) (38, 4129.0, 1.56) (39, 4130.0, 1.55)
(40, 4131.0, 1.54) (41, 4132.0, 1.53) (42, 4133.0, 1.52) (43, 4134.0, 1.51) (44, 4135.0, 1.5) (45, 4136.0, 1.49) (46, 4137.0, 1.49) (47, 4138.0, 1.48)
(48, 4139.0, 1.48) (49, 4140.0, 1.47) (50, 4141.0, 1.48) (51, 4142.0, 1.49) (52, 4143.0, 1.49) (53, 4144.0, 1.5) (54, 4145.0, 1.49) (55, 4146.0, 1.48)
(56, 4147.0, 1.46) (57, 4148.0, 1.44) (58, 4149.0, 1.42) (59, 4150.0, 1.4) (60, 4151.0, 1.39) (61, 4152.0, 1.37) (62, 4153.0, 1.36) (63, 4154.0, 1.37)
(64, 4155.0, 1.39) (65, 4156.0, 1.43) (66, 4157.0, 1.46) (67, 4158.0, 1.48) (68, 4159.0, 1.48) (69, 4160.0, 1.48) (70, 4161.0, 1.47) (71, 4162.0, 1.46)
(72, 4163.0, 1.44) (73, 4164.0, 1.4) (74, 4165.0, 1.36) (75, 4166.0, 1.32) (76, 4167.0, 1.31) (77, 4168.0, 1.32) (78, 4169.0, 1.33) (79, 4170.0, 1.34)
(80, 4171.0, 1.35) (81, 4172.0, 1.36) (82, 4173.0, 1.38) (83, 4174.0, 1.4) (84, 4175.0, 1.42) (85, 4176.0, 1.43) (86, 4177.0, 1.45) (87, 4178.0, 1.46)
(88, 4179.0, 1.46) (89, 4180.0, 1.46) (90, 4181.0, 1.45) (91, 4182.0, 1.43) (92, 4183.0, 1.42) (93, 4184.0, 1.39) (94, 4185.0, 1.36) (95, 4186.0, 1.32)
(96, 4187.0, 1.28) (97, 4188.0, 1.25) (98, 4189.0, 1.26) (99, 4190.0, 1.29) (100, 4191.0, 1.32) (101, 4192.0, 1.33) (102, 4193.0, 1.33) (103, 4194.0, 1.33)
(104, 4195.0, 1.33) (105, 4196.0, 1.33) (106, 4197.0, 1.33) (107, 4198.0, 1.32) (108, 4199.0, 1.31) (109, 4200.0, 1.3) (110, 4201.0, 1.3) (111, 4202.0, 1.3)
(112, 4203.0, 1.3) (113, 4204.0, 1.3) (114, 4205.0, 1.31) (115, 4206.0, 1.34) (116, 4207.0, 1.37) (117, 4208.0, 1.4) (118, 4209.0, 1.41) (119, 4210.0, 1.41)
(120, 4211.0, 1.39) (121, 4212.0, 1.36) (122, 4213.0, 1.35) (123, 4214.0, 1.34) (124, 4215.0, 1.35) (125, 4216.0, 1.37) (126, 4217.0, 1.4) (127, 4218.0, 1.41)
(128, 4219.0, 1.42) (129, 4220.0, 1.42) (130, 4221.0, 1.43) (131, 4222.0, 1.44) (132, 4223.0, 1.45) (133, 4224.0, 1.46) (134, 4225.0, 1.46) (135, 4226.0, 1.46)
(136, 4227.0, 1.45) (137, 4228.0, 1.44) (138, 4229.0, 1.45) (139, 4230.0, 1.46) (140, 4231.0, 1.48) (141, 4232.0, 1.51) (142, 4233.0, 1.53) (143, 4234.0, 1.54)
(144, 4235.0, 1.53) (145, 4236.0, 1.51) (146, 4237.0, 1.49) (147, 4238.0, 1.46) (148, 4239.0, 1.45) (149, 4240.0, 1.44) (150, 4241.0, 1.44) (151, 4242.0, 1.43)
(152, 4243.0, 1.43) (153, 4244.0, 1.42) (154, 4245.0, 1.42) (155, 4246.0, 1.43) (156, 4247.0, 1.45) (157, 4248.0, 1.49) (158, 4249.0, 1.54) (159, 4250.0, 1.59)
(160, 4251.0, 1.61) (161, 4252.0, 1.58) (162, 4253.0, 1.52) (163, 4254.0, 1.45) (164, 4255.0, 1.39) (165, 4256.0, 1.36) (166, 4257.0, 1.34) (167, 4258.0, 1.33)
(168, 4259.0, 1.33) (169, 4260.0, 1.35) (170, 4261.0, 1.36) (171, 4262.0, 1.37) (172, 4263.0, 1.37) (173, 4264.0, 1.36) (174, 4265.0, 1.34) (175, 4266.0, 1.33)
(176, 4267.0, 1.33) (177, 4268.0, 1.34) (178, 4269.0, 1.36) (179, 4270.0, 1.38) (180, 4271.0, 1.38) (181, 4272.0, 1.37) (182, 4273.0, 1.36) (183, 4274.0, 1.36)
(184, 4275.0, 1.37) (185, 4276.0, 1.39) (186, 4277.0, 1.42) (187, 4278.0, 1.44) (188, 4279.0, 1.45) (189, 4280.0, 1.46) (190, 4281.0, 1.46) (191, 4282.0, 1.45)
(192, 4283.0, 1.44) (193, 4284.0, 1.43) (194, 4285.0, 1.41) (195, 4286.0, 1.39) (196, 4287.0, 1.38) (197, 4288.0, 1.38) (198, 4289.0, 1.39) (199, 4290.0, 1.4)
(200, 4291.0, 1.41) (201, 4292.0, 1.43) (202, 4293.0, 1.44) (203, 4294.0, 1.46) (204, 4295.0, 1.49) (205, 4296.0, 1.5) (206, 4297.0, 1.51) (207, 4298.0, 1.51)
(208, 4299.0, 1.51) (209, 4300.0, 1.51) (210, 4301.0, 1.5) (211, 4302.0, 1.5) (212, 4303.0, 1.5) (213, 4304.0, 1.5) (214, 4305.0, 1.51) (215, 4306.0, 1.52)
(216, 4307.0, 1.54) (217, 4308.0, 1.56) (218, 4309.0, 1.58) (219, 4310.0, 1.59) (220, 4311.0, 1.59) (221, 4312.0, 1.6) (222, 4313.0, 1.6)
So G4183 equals 0.63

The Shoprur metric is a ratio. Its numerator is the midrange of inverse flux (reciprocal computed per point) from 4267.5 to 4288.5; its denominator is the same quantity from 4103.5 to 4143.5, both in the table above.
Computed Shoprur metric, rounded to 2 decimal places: 1.16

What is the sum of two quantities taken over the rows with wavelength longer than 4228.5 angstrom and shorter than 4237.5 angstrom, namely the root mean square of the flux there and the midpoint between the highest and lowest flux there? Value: 3.00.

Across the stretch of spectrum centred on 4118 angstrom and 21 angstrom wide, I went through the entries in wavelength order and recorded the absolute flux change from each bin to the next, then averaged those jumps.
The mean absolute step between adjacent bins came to 0.0115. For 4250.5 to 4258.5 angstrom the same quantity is 0.0400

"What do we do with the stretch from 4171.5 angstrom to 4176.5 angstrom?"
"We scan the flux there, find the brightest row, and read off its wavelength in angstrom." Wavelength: 4176.0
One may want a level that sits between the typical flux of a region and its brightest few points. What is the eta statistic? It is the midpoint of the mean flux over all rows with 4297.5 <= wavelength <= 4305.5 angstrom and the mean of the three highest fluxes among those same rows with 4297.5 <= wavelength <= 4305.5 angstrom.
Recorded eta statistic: 1.51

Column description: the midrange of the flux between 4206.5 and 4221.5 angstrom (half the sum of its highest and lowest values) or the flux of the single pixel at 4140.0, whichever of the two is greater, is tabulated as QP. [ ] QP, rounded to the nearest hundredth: 1.47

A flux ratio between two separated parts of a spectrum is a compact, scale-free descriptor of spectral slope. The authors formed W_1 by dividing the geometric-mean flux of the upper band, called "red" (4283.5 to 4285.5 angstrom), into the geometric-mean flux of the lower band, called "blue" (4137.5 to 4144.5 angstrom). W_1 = 1.05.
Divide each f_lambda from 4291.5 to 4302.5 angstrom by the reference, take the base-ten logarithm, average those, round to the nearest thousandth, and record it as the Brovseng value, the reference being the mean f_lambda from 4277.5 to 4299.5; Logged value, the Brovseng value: 0.013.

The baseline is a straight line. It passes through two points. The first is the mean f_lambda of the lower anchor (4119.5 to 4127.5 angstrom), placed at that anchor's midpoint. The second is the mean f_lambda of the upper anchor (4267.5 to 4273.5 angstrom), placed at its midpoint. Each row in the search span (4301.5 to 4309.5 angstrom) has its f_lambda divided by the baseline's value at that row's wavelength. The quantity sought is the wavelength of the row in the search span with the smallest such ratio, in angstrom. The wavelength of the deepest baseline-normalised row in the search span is 4302.0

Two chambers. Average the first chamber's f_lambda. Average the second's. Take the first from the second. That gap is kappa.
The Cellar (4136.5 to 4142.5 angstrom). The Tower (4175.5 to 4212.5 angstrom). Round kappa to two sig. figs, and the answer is -0.13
